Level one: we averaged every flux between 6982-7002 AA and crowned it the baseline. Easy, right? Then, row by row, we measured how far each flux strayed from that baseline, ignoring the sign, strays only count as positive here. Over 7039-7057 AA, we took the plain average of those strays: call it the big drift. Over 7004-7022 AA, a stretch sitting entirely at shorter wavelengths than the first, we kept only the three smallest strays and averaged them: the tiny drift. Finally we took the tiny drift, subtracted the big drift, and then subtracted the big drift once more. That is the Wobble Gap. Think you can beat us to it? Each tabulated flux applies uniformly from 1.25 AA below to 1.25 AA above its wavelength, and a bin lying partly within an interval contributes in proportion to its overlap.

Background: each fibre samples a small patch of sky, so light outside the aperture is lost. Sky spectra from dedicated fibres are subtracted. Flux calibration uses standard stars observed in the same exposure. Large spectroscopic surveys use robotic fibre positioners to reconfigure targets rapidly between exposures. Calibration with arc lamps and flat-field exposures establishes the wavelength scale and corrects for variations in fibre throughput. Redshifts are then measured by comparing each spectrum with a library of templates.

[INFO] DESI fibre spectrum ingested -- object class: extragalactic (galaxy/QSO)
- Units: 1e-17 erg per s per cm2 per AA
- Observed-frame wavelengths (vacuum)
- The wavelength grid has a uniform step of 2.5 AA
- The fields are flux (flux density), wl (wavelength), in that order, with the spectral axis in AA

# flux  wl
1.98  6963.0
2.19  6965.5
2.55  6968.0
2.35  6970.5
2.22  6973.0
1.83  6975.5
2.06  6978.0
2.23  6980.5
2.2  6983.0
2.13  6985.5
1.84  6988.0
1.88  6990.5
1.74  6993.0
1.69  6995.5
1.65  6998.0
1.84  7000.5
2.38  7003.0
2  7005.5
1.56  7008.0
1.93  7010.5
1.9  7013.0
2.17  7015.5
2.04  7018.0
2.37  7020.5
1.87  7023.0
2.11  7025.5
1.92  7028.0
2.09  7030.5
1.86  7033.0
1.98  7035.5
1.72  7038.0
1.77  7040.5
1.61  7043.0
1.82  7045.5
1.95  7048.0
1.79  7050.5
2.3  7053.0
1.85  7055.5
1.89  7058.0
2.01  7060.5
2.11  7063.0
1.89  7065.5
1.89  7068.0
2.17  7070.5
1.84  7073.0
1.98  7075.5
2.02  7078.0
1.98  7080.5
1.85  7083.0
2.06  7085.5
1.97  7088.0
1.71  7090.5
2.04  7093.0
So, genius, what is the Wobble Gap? -0.22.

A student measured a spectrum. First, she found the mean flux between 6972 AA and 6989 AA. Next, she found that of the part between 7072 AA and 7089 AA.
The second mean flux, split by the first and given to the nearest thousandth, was 0.944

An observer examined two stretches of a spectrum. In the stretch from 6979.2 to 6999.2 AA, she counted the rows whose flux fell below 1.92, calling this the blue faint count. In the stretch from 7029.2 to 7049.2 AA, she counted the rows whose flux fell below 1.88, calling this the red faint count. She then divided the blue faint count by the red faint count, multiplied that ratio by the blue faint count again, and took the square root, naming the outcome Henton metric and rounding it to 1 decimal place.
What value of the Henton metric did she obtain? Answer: 2.2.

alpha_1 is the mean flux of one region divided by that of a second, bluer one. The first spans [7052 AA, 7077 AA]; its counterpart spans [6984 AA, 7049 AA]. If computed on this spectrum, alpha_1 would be 1.04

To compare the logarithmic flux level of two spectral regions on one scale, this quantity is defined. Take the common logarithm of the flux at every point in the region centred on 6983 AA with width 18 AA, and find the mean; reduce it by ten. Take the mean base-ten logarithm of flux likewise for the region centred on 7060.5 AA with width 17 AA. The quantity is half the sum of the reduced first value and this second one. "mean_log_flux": -4.70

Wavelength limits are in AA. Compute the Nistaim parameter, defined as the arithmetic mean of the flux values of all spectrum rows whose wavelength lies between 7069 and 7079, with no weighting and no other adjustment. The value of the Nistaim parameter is 2.00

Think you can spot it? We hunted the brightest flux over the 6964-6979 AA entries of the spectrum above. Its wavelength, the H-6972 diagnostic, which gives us 6968.0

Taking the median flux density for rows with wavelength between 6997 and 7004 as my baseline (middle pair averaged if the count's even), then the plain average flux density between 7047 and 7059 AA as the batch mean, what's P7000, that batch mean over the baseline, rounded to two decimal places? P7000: 1.06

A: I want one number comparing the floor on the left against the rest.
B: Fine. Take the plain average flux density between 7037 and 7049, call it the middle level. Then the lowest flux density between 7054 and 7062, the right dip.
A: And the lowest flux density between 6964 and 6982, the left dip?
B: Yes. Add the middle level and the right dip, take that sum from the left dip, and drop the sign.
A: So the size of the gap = 1.79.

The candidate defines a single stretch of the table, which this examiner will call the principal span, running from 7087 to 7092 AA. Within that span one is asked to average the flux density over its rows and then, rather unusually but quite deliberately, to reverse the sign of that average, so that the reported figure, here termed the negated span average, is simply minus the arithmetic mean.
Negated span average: -1.84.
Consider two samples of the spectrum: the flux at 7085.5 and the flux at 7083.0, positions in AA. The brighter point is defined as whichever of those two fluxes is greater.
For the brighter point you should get 2.06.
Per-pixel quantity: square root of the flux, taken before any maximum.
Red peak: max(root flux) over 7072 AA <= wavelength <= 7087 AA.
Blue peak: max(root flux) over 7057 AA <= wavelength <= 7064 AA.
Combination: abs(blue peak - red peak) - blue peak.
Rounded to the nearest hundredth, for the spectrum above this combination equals -1.44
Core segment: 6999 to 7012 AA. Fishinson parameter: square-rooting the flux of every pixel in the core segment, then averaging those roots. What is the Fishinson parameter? 1.39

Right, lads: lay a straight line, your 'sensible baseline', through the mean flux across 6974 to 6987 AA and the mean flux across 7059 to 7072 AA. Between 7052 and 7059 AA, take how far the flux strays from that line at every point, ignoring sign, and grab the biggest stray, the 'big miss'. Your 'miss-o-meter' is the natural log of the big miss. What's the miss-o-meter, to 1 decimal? -1.3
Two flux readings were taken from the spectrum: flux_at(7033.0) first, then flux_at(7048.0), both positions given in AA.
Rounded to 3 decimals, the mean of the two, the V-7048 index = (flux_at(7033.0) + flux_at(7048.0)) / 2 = 1.905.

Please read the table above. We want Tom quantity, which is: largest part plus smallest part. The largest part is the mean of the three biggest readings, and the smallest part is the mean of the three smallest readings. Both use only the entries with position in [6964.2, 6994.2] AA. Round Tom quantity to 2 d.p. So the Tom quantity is 4.18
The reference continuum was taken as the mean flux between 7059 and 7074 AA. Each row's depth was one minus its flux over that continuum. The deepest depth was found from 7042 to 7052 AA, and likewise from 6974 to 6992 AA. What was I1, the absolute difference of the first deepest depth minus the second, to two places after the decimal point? 0.11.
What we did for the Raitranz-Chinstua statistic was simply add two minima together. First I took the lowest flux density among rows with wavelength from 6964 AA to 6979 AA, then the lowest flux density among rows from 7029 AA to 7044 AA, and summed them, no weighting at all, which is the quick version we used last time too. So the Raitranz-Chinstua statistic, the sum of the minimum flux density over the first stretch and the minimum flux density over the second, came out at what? 3.44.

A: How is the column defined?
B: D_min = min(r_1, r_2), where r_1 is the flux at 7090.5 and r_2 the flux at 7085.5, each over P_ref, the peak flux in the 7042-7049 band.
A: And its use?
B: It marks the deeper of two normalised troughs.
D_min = 0.88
